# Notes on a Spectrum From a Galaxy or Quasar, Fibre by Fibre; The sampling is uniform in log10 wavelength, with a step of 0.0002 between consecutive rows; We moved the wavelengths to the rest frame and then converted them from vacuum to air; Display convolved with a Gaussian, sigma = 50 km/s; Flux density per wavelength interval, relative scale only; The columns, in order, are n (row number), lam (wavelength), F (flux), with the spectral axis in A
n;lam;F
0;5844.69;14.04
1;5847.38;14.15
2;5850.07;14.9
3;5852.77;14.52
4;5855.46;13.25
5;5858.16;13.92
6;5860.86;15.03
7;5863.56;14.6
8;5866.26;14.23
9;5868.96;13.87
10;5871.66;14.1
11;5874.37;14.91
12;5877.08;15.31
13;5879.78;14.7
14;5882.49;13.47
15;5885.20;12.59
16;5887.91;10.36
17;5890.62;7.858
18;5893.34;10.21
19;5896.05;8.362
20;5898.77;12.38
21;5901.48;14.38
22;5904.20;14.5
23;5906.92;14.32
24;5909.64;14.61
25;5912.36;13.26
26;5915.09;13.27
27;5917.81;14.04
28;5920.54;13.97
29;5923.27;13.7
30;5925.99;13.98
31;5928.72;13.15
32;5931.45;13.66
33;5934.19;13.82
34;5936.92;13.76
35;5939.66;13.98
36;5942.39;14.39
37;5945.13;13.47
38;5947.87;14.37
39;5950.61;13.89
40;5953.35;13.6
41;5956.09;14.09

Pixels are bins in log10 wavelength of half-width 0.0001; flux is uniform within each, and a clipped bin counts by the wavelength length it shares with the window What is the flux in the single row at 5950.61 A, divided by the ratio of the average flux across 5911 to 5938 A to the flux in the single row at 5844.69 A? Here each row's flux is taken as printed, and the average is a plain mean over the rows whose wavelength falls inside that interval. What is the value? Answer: 14.3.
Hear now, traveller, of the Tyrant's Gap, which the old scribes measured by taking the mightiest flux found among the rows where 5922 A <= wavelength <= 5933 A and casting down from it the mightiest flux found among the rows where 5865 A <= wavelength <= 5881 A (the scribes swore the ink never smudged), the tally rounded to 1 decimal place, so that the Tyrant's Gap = -1.3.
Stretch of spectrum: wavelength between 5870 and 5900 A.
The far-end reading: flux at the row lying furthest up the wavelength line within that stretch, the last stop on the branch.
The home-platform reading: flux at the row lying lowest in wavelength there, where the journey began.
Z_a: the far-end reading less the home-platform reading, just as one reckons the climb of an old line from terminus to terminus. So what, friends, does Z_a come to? -1.7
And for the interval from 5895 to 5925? 5.3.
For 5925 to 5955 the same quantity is -0.4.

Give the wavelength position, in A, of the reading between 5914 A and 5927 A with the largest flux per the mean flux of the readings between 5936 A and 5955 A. 5917.81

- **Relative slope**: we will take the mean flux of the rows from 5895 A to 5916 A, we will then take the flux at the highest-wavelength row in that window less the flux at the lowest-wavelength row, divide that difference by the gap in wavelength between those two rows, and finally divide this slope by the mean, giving 0.020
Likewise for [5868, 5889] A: -0.014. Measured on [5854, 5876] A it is 0.006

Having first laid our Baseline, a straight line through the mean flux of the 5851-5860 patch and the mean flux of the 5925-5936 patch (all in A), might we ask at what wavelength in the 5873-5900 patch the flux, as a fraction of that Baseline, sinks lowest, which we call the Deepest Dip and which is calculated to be 5890.62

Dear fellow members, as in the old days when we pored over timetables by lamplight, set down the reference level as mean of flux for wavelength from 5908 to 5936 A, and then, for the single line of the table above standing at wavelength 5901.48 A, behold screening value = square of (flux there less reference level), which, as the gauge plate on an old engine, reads 0.40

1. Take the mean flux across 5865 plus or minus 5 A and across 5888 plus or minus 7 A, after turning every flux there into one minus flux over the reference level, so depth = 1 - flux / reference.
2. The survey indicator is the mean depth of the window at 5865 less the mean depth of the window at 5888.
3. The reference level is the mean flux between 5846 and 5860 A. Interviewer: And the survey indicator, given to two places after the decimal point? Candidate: -0.25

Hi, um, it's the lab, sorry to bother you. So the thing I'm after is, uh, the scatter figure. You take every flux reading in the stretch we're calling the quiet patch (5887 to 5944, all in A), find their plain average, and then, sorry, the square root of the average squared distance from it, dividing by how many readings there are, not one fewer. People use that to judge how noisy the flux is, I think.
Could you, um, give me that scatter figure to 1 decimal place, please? 1.9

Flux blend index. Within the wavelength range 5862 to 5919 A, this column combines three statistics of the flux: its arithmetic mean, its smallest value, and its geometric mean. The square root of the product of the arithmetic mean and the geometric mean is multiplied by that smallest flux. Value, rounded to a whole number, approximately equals 102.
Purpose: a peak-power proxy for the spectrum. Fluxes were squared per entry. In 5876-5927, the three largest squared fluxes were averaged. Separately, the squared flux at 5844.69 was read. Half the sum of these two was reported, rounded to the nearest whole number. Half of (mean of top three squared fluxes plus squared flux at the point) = 209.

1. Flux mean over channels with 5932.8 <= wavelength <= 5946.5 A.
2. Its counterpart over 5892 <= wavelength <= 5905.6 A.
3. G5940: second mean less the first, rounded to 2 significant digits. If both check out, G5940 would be -1.9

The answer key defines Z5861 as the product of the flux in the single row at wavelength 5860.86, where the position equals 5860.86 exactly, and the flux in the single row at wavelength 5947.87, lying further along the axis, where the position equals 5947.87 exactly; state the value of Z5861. 216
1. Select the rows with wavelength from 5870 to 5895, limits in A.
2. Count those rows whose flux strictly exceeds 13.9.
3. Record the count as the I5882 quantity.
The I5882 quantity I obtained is 4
